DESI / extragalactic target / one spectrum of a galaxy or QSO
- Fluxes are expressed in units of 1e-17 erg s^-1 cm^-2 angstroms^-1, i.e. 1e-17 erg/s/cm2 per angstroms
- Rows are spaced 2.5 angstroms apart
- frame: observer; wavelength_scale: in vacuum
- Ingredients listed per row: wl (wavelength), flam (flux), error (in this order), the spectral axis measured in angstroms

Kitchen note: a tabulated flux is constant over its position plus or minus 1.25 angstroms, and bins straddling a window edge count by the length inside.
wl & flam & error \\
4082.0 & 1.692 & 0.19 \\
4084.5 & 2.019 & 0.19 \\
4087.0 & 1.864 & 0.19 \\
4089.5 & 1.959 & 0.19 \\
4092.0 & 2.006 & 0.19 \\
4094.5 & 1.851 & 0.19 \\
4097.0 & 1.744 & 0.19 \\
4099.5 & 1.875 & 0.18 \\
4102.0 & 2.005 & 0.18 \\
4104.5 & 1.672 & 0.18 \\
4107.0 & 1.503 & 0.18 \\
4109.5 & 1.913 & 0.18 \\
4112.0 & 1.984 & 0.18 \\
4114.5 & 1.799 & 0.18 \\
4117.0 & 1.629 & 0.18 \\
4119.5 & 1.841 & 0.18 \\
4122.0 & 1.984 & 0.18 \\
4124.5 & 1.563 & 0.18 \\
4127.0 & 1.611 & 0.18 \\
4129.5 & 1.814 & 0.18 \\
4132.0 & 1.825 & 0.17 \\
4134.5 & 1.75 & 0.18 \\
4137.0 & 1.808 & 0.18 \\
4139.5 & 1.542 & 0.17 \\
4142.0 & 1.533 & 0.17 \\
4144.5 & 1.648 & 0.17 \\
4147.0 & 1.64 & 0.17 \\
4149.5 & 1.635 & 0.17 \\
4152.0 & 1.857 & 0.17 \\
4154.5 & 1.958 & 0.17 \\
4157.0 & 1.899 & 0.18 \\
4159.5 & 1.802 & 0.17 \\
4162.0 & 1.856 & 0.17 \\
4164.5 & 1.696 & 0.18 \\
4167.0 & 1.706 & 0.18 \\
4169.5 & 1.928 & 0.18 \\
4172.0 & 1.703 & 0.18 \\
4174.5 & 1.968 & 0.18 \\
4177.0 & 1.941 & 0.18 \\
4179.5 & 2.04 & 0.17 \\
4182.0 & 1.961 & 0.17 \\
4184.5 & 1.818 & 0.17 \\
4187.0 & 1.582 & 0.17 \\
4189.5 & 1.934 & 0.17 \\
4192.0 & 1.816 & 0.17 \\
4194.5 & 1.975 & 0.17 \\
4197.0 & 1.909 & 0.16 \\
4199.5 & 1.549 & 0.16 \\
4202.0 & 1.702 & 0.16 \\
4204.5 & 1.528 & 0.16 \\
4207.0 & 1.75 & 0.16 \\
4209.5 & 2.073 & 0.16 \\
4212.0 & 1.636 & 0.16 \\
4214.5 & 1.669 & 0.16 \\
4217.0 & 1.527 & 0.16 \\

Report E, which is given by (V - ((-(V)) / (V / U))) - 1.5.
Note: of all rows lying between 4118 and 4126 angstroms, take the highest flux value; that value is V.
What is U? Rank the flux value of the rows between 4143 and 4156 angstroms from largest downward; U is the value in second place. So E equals 2.34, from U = 1.857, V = 1.984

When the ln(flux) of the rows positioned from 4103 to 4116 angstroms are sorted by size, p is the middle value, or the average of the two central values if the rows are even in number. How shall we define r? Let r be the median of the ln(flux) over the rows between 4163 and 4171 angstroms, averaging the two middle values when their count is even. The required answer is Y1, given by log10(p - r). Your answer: -1.28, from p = 0.587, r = 0.534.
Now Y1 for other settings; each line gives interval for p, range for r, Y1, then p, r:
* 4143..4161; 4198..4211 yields -1.24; 0.589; 0.532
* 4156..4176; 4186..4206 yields -1.40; 0.604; 0.564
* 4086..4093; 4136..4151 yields -0.75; 0.672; 0.493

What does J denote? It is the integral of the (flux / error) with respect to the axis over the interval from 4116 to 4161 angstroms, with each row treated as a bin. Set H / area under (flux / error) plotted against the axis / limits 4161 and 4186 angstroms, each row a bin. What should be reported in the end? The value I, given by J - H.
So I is 184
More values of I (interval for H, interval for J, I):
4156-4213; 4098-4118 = -410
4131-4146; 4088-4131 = 281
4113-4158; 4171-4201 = -121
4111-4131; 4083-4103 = 6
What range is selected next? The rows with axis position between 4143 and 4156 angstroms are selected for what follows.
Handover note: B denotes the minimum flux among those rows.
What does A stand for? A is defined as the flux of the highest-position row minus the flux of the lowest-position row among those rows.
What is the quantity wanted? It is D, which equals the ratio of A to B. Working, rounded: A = 0.31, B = 1.635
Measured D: 0.19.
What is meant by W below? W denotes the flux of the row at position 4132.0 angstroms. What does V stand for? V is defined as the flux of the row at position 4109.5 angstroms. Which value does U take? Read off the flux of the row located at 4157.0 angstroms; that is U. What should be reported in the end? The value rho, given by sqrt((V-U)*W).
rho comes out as 0.16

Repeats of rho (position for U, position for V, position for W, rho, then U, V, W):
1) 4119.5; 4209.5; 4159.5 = 0.65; 1.841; 2.073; 1.802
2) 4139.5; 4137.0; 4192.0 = 0.70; 1.542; 1.808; 1.816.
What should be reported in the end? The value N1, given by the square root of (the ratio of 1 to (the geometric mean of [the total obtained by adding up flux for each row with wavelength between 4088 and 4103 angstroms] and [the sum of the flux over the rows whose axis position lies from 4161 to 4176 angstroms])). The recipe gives 0.300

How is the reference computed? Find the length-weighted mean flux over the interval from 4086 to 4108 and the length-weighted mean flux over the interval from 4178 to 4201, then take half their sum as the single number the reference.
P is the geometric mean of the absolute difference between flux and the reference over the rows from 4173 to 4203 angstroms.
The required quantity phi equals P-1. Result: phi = -0.897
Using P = 0.103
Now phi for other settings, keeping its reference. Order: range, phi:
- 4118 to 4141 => -0.943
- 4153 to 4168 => -0.933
